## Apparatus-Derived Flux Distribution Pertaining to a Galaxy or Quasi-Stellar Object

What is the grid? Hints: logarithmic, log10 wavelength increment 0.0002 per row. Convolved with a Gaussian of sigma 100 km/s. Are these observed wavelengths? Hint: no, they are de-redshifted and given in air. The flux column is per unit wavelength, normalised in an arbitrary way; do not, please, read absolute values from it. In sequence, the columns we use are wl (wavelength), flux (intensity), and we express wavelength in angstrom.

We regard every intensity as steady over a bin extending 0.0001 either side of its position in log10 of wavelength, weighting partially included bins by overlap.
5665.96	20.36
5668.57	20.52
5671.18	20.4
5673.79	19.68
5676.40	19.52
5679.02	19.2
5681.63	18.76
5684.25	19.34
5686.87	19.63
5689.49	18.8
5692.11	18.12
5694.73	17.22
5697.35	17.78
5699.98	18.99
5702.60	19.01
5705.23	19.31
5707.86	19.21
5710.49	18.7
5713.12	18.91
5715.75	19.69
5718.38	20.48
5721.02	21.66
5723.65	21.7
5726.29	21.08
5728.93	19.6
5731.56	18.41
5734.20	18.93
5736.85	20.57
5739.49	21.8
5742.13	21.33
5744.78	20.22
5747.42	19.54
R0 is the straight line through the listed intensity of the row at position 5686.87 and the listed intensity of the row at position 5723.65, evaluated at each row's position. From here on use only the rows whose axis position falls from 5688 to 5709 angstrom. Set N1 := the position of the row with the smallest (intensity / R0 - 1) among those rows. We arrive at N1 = 5694.73 angstrom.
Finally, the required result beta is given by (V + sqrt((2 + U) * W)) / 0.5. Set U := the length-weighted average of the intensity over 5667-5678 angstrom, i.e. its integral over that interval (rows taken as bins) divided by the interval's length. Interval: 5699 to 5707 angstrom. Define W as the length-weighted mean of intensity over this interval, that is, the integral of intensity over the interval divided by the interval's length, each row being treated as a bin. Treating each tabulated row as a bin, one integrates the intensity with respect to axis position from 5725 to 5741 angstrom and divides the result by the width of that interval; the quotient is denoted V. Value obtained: 81.2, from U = 20.0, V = 20.1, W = 19.1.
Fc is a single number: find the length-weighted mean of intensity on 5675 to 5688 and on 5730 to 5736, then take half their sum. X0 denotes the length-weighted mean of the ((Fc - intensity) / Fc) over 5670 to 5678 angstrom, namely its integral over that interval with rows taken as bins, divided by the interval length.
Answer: -0.040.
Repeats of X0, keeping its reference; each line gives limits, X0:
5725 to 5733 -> -0.032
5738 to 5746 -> -0.107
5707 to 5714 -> 0.008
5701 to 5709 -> -0.005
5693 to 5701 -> 0.058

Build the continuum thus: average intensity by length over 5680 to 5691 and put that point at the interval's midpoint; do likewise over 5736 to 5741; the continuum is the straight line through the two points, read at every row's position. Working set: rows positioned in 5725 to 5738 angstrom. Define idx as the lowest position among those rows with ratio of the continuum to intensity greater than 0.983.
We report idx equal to 5726.29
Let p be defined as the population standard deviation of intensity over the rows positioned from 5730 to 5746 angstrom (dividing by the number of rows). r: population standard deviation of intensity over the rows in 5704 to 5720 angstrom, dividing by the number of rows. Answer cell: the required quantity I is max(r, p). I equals 1.2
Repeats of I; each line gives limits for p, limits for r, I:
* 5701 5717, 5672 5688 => 0.3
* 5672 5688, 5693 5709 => 0.8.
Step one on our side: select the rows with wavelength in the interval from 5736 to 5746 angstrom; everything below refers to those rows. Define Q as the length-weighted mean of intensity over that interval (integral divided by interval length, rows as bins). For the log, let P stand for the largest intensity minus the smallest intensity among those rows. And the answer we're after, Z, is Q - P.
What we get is 19.4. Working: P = 1.6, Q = 21.0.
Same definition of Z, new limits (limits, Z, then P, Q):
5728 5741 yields 16.5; 3.4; 19.9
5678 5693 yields 17.5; 1.5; 19.0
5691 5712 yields 16.5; 2.1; 18.5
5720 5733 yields 17.2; 3.3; 20.5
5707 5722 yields 16.8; 3.0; 19.7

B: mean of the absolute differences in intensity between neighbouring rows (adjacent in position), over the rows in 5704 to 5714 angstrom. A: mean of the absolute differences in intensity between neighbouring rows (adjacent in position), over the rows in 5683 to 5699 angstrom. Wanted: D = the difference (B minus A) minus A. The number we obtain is -1.0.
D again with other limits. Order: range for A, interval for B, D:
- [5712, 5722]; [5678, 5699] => -1.2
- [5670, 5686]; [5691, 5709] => -0.4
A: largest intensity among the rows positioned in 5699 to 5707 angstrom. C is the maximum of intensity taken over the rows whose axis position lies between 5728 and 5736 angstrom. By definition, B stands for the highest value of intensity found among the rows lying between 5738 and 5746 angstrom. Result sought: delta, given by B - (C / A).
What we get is 20.8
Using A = 19.31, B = 21.8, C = 19.6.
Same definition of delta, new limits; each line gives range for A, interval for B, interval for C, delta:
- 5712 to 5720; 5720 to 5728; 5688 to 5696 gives 20.8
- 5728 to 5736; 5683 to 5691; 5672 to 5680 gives 18.6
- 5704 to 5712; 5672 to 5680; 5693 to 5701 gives 18.7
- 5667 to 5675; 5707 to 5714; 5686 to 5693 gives 18.3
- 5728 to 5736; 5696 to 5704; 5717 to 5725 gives 17.9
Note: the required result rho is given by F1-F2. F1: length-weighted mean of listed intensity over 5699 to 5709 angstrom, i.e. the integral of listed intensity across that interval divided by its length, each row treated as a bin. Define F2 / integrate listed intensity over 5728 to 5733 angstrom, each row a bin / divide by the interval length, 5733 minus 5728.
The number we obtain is 0.1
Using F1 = 19.1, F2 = 19.0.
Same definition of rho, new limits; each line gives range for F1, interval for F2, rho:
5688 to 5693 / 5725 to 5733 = -1.2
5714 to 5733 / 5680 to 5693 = 1.4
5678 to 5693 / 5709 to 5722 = -0.8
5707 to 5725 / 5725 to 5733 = 0.4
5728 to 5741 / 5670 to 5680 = 0.2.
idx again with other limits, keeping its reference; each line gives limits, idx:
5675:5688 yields 5681.63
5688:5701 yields 5689.49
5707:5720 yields 5707.86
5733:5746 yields 5734.20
